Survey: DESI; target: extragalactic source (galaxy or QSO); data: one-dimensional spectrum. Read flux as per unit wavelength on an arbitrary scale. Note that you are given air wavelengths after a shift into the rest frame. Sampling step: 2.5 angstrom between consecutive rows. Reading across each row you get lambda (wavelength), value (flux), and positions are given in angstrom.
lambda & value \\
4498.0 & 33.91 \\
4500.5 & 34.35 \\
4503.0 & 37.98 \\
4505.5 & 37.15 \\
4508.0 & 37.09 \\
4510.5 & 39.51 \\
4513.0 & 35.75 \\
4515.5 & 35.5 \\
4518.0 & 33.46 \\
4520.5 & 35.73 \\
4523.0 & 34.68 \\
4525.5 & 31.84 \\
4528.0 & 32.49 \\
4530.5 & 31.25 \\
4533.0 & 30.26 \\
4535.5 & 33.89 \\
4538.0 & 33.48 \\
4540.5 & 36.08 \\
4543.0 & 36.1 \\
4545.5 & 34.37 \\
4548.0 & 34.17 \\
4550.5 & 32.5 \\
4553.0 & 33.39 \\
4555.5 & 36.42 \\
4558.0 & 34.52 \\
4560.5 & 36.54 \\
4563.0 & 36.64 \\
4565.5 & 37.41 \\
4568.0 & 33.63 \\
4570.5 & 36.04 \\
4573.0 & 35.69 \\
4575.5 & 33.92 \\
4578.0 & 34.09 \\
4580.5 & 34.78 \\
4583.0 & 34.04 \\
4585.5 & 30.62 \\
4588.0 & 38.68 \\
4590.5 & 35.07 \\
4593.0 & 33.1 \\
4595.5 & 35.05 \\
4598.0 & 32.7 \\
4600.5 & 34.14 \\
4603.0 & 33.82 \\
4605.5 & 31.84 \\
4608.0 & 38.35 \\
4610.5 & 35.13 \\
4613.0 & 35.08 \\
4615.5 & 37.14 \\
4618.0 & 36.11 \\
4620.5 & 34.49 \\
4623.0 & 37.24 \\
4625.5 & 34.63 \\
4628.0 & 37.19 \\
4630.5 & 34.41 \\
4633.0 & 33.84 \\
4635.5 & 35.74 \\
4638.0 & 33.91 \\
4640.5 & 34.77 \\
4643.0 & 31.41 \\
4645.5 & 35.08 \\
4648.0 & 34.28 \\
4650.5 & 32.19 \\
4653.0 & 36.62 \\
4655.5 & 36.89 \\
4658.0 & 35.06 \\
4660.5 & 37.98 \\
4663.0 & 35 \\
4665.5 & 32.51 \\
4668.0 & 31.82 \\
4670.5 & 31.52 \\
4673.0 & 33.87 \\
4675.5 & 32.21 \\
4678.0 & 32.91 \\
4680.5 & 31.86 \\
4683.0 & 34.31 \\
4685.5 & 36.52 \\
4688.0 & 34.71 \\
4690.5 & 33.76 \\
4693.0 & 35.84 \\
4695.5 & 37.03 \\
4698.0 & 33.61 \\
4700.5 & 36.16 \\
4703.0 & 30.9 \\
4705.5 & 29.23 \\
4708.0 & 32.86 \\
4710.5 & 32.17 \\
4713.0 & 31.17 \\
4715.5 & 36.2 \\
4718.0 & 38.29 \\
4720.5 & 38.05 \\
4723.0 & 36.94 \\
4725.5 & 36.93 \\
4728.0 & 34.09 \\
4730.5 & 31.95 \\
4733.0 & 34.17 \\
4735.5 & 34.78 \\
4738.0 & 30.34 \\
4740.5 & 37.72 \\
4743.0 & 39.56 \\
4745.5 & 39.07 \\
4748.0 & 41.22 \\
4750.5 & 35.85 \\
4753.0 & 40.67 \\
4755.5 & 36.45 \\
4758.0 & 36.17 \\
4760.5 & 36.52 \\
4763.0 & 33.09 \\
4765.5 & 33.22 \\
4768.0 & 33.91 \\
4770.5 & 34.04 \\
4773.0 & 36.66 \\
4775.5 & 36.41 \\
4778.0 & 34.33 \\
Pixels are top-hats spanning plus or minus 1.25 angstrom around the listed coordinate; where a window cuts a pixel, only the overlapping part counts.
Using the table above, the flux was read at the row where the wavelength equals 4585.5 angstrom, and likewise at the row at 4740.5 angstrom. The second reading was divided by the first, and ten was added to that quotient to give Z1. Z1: 11.23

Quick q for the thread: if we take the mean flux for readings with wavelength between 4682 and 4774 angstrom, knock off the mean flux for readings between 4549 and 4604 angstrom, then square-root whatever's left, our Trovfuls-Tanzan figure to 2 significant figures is 0.76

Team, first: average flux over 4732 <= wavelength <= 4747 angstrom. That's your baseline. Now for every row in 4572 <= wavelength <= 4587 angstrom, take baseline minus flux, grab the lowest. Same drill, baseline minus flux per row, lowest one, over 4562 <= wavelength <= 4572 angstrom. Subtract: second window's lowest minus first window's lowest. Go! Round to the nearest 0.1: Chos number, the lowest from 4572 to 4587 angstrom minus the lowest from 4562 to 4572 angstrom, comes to 1.7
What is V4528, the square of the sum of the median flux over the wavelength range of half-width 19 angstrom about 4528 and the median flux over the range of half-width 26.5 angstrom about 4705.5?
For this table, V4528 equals 4717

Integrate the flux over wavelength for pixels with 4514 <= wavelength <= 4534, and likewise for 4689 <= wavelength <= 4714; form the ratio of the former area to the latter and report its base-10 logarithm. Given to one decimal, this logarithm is -0.1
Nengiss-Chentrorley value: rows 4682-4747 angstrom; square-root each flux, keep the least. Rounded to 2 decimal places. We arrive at 5.41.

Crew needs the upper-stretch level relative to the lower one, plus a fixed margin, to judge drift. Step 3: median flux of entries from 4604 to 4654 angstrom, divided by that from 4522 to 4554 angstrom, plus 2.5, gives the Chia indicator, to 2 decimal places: 3.54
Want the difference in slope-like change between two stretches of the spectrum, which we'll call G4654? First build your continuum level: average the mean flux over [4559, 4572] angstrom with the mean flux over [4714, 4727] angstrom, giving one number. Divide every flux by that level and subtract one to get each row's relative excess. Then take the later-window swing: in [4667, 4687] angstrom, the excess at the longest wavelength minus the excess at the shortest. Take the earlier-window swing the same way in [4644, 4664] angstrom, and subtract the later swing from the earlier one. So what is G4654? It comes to -0.13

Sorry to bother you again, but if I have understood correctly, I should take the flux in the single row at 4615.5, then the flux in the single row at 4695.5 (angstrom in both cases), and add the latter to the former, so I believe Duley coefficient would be 74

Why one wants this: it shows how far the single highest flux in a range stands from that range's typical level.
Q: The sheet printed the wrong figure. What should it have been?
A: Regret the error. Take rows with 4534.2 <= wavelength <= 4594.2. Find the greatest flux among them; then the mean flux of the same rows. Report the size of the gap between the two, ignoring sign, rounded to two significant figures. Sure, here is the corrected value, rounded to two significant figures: 3.9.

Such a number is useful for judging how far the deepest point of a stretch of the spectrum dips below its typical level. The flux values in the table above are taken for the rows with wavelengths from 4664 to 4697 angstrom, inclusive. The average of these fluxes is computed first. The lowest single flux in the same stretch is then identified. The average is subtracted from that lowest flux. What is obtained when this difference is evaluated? -2.2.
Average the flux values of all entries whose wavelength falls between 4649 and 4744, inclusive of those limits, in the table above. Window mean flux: 34.4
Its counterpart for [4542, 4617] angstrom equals 34.8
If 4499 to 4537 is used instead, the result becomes 34.7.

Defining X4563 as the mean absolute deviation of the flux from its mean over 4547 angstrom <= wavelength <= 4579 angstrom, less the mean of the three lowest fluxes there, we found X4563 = -31.8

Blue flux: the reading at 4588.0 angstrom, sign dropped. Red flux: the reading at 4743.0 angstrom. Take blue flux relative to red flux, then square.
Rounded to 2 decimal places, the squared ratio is 0.96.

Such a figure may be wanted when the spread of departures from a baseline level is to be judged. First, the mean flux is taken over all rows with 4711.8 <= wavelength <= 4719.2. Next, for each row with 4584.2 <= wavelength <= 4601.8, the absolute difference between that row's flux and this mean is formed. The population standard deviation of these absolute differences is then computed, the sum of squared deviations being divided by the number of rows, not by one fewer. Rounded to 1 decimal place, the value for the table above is 1.5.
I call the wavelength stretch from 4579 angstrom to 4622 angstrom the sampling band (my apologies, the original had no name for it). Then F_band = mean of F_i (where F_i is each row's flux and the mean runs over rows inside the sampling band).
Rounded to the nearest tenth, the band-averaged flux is 34.7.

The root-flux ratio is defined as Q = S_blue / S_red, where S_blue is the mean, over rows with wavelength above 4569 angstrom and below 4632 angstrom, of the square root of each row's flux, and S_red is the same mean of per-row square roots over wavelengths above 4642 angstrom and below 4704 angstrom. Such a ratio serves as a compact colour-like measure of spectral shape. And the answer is 1.011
